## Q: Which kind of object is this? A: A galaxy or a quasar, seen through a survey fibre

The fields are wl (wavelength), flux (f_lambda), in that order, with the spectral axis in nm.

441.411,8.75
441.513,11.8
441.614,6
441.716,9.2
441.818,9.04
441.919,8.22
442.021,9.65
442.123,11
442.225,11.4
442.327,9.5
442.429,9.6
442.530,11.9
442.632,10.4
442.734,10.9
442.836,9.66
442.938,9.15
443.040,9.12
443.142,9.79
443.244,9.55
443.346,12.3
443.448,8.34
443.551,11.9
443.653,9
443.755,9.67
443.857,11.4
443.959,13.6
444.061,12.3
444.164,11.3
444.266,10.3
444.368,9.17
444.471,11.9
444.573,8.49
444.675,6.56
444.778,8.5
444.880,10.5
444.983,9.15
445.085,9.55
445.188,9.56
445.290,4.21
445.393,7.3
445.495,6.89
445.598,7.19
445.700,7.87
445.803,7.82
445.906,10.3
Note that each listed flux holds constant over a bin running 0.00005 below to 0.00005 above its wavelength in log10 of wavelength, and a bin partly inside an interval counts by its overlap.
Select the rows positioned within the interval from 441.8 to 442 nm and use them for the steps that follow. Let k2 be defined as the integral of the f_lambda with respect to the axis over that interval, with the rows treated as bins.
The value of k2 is 1.75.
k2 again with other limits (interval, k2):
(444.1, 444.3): 2.18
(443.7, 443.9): 2.10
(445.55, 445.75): 1.51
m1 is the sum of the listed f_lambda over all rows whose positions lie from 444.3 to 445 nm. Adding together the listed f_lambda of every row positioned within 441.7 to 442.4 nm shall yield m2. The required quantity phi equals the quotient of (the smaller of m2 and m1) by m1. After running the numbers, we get 1.00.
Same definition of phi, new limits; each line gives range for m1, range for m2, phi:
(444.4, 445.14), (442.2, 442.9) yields 1.00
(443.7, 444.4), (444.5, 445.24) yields 0.80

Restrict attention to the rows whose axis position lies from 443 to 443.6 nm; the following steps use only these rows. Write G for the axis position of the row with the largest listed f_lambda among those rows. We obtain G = 443.346 nm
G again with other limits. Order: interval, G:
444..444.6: 444.061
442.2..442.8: 442.530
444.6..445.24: 444.880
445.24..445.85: 445.700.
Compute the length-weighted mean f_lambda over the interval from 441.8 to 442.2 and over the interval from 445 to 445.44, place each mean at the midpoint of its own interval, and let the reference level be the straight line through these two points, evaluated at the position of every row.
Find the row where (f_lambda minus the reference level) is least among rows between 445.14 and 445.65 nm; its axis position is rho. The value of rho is 445.290 nm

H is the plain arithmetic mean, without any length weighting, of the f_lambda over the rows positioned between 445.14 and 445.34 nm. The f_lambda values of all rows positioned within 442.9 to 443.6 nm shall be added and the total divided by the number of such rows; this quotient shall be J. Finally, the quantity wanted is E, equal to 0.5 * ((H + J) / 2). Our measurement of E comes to 4.2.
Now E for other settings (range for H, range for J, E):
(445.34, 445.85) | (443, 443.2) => 4.2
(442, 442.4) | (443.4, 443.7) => 5.0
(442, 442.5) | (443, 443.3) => 4.9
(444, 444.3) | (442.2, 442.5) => 5.4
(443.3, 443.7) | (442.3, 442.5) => 5.0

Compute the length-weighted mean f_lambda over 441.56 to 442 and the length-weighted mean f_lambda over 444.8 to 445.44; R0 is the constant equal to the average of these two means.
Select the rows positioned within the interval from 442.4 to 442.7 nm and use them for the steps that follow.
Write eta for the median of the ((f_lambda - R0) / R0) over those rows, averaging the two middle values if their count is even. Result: 0.25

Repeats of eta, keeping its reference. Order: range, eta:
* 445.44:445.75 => -0.14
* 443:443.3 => 0.15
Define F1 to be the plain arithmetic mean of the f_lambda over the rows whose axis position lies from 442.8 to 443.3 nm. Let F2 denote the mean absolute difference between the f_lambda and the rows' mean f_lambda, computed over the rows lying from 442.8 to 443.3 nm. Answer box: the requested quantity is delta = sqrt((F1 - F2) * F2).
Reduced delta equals 1.5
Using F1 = 9.5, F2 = 0.3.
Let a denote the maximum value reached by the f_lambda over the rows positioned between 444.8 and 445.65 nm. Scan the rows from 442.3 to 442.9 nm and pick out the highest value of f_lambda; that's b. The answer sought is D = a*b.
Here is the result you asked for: 125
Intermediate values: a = 10.5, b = 11.9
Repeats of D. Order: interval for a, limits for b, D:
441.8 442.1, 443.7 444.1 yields 131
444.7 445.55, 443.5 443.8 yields 125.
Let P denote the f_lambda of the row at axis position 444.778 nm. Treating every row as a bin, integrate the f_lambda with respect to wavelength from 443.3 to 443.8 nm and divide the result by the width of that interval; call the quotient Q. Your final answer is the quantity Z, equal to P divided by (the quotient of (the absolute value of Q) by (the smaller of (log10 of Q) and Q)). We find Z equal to 0.84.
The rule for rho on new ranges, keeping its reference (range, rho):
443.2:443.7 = 443.448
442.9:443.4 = 442.938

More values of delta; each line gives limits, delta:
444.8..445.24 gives 1.9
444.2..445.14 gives 3.0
